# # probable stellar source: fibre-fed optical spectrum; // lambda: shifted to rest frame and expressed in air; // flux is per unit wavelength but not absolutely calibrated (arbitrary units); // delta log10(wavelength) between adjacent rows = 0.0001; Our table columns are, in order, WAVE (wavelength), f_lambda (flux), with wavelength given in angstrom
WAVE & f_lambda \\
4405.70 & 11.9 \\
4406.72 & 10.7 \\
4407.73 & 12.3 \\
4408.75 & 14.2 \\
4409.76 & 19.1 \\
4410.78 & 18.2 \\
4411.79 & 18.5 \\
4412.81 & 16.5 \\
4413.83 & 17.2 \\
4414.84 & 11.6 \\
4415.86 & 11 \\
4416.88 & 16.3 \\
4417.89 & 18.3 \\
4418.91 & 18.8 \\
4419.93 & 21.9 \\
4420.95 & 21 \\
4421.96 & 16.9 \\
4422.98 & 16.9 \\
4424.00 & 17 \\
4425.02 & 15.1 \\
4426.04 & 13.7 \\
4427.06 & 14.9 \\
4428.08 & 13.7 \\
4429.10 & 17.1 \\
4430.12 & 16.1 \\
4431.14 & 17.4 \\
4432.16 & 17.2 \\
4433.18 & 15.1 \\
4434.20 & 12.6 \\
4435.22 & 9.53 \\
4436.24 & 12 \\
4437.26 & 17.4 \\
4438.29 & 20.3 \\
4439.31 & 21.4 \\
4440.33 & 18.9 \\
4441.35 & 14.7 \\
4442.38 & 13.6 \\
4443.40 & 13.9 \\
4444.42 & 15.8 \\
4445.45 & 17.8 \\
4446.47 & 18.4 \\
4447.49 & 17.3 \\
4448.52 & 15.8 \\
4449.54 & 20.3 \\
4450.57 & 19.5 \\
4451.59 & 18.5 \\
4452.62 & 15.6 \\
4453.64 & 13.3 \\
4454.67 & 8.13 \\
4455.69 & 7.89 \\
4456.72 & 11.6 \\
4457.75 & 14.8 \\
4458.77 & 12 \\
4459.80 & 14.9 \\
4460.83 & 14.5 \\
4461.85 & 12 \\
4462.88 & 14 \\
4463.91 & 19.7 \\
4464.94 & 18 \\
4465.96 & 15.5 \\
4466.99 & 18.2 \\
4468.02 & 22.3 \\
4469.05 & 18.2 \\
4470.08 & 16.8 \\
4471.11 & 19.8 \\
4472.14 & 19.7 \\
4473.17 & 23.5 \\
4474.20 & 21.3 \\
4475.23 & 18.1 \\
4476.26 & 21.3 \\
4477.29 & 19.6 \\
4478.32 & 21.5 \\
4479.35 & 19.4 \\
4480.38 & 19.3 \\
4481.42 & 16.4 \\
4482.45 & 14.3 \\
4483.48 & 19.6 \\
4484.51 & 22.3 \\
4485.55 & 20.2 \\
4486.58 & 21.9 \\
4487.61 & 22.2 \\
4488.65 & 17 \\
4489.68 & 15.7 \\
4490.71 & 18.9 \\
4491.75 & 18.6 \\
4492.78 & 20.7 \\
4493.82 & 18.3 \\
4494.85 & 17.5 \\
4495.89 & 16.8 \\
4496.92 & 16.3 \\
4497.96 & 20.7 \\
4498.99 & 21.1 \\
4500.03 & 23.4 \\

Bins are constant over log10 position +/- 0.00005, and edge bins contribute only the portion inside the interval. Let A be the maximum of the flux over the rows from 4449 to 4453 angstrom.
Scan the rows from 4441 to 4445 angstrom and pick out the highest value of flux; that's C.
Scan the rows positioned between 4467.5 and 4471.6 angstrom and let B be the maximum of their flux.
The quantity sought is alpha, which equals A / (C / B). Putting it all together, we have 29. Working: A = 20.3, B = 22.3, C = 15.8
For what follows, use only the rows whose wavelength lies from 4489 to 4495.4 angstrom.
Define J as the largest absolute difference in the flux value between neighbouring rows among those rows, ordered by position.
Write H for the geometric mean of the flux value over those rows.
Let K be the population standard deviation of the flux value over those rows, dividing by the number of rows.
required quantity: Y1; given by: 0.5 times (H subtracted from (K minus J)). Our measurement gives -10.0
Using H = 18.2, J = 3.20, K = 1.5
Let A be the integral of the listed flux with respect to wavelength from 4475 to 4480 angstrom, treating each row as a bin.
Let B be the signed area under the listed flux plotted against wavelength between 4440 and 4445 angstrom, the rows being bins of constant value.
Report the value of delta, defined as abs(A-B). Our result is 24.1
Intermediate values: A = 100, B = 76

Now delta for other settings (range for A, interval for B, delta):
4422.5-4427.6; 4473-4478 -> 24.1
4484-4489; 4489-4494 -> 12.0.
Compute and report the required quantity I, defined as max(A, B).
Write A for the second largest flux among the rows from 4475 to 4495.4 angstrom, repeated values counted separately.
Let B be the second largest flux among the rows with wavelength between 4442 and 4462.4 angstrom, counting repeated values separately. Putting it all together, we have 22.20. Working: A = 22.2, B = 19.5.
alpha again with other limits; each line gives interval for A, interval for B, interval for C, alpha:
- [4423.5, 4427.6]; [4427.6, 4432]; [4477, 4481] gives 14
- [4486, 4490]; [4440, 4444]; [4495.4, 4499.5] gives 20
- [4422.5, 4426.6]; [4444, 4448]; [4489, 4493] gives 15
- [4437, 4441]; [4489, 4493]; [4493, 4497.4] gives 24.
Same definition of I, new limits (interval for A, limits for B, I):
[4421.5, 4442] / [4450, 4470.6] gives 20.30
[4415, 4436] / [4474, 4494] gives 22.20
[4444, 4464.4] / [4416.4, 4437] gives 21.00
